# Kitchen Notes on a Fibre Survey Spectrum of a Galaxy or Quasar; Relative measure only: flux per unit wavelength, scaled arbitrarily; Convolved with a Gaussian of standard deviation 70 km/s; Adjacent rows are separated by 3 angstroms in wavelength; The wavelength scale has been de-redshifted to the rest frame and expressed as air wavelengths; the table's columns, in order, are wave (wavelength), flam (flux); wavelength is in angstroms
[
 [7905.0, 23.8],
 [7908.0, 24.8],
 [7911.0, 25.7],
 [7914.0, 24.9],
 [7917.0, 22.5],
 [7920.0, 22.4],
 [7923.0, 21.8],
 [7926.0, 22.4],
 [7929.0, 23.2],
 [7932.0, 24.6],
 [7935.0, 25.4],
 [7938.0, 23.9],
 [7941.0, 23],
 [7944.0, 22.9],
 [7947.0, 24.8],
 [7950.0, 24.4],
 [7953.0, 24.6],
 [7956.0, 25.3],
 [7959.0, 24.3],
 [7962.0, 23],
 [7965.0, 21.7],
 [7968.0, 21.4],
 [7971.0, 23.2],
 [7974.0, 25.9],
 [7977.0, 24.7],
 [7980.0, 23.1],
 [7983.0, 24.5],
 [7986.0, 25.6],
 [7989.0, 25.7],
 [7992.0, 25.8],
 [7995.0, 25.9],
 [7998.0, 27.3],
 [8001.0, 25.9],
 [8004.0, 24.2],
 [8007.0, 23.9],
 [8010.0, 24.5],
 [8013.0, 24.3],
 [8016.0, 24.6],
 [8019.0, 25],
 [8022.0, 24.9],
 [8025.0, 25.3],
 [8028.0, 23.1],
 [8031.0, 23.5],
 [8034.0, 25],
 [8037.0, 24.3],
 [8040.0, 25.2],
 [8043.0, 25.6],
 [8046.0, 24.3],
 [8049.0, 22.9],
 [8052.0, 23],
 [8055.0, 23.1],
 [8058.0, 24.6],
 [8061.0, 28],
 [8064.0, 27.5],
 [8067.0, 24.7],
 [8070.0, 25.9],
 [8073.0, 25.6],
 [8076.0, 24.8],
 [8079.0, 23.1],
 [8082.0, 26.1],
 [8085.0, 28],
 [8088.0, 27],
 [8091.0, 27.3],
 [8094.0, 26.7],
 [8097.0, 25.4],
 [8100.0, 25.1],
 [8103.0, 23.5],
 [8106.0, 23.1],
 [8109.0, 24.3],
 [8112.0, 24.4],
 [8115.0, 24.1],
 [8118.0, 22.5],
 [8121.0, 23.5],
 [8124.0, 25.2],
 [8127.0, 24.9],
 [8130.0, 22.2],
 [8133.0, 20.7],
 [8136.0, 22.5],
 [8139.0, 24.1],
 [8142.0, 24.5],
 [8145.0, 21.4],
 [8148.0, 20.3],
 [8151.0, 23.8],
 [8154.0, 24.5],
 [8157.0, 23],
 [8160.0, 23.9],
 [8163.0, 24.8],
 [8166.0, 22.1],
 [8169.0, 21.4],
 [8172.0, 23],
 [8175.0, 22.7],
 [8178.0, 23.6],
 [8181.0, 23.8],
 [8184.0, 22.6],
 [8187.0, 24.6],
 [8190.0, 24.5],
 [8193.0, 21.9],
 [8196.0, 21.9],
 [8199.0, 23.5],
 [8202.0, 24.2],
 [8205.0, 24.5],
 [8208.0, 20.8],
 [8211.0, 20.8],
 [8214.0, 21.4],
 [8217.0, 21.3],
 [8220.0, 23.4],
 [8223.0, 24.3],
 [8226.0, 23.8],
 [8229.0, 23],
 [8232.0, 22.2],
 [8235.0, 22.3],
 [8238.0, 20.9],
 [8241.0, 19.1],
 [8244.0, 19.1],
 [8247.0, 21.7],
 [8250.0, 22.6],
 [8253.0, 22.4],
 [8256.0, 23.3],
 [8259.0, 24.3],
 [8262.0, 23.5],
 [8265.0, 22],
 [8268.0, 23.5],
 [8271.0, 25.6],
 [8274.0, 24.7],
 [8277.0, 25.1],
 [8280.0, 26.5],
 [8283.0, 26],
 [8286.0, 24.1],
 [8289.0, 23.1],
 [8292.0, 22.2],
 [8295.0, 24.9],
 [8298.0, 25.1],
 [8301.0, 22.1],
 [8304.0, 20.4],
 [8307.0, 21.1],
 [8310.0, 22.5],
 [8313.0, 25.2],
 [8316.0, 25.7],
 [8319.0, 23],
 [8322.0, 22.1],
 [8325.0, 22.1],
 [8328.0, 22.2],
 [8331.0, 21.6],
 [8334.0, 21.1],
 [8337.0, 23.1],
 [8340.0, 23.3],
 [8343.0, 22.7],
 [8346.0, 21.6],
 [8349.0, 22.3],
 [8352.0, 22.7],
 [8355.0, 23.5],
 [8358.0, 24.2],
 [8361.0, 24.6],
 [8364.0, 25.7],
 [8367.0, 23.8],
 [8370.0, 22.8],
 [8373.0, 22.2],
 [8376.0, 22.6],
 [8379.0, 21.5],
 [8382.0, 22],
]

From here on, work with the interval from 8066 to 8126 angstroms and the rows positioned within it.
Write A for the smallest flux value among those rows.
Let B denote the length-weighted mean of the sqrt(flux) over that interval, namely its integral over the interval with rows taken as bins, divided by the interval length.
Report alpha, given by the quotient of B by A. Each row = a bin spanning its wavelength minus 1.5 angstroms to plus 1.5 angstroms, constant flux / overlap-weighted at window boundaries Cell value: 0.222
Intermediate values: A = 22.5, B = 5.00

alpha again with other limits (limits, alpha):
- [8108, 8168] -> 0.238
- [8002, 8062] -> 0.216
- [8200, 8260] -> 0.247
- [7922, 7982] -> 0.227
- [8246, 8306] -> 0.238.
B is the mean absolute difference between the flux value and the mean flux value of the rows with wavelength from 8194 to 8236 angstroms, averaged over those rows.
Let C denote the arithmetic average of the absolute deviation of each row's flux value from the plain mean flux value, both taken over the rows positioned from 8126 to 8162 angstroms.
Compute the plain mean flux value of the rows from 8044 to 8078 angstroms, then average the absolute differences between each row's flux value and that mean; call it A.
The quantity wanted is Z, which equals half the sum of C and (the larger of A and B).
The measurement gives 1.31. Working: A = 1.31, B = 1.14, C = 1.30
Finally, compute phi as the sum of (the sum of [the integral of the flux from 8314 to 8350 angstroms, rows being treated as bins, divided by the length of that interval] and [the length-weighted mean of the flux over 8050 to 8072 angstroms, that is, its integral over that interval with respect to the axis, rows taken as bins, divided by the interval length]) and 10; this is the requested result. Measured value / 57.8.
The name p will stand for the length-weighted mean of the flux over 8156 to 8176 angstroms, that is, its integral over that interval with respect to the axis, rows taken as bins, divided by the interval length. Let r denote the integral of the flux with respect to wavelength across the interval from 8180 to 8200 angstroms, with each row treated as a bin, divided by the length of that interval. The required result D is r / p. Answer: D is 1.011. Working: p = 23.0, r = 23.2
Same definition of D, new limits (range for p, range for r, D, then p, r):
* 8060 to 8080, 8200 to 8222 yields 0.873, 25.7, 22.4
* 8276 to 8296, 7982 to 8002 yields 1.053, 24.5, 25.8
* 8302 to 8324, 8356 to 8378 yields 1.036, 22.8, 23.6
